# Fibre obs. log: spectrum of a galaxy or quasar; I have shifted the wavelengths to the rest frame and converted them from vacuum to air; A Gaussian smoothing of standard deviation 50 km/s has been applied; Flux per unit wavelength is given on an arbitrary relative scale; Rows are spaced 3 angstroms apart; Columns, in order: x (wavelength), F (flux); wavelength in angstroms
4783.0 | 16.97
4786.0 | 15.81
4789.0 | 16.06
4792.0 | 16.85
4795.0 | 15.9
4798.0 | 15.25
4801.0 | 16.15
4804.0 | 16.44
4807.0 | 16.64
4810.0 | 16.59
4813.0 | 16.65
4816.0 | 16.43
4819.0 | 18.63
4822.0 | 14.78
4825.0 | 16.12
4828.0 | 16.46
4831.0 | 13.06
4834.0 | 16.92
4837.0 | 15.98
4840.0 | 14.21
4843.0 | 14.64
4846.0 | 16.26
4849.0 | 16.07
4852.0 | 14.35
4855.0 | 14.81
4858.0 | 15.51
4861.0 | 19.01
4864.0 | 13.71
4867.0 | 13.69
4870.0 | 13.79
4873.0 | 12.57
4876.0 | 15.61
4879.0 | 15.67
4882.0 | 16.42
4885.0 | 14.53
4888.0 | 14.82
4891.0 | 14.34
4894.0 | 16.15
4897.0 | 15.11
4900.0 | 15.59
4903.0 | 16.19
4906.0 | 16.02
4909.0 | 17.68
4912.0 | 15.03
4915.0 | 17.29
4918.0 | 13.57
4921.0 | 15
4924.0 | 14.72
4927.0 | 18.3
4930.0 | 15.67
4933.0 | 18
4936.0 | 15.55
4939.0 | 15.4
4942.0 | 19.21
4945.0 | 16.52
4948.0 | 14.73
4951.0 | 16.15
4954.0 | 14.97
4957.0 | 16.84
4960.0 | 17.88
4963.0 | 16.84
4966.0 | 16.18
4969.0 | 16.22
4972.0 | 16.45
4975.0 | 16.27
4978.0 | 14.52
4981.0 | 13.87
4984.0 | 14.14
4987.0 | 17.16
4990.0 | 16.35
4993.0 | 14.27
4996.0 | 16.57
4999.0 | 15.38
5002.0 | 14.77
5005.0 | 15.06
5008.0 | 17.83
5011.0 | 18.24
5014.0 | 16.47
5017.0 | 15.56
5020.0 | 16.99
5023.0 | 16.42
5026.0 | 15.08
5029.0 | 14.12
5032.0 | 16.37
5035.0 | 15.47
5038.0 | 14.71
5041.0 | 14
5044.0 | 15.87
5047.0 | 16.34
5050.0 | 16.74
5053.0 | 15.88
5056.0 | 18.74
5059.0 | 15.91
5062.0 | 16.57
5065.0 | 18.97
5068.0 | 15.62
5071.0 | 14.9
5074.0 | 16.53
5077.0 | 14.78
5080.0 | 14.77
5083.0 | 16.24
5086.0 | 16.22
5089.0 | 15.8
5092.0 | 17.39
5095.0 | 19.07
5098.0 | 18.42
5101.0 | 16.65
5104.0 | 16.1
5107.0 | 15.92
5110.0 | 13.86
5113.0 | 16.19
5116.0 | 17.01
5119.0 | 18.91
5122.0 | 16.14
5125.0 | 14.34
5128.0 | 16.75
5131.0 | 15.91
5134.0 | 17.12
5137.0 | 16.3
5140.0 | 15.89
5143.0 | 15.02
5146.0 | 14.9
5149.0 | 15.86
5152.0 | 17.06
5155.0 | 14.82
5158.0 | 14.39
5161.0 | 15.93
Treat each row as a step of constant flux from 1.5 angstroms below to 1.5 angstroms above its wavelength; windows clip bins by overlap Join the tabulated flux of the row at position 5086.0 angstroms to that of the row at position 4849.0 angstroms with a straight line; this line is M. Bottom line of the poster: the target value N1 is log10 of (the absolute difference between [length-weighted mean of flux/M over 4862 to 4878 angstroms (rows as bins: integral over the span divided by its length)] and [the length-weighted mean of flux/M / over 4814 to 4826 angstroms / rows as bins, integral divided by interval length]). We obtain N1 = -0.82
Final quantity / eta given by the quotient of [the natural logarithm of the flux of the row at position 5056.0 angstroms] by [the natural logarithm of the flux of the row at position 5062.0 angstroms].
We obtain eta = 1.04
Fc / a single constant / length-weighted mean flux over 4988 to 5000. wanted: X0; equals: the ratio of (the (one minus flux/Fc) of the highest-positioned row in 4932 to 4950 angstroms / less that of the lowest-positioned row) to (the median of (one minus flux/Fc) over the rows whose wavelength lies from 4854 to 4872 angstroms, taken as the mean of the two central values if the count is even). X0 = 2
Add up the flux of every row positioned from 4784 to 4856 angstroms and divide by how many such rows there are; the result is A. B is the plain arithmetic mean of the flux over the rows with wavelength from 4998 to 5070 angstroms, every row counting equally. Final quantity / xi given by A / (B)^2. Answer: 0.061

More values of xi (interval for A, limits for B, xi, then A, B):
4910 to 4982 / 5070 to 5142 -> 0.060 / 16.05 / 16.3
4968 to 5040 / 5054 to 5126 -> 0.058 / 15.76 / 16.5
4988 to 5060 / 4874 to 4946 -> 0.063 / 15.96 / 15.9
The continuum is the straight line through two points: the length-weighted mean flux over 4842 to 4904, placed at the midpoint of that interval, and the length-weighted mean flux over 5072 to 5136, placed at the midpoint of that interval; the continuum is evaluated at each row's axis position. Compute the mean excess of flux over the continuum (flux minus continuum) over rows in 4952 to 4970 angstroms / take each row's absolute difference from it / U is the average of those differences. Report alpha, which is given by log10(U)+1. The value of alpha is 0.85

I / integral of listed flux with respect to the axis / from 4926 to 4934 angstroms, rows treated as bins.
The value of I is 138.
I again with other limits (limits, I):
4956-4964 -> 138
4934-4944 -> 168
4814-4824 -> 166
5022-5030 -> 122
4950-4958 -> 127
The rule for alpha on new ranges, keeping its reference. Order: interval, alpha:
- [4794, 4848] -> 0.95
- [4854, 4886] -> 1.11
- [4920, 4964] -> 1.07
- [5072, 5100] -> 1.05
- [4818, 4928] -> 1.08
